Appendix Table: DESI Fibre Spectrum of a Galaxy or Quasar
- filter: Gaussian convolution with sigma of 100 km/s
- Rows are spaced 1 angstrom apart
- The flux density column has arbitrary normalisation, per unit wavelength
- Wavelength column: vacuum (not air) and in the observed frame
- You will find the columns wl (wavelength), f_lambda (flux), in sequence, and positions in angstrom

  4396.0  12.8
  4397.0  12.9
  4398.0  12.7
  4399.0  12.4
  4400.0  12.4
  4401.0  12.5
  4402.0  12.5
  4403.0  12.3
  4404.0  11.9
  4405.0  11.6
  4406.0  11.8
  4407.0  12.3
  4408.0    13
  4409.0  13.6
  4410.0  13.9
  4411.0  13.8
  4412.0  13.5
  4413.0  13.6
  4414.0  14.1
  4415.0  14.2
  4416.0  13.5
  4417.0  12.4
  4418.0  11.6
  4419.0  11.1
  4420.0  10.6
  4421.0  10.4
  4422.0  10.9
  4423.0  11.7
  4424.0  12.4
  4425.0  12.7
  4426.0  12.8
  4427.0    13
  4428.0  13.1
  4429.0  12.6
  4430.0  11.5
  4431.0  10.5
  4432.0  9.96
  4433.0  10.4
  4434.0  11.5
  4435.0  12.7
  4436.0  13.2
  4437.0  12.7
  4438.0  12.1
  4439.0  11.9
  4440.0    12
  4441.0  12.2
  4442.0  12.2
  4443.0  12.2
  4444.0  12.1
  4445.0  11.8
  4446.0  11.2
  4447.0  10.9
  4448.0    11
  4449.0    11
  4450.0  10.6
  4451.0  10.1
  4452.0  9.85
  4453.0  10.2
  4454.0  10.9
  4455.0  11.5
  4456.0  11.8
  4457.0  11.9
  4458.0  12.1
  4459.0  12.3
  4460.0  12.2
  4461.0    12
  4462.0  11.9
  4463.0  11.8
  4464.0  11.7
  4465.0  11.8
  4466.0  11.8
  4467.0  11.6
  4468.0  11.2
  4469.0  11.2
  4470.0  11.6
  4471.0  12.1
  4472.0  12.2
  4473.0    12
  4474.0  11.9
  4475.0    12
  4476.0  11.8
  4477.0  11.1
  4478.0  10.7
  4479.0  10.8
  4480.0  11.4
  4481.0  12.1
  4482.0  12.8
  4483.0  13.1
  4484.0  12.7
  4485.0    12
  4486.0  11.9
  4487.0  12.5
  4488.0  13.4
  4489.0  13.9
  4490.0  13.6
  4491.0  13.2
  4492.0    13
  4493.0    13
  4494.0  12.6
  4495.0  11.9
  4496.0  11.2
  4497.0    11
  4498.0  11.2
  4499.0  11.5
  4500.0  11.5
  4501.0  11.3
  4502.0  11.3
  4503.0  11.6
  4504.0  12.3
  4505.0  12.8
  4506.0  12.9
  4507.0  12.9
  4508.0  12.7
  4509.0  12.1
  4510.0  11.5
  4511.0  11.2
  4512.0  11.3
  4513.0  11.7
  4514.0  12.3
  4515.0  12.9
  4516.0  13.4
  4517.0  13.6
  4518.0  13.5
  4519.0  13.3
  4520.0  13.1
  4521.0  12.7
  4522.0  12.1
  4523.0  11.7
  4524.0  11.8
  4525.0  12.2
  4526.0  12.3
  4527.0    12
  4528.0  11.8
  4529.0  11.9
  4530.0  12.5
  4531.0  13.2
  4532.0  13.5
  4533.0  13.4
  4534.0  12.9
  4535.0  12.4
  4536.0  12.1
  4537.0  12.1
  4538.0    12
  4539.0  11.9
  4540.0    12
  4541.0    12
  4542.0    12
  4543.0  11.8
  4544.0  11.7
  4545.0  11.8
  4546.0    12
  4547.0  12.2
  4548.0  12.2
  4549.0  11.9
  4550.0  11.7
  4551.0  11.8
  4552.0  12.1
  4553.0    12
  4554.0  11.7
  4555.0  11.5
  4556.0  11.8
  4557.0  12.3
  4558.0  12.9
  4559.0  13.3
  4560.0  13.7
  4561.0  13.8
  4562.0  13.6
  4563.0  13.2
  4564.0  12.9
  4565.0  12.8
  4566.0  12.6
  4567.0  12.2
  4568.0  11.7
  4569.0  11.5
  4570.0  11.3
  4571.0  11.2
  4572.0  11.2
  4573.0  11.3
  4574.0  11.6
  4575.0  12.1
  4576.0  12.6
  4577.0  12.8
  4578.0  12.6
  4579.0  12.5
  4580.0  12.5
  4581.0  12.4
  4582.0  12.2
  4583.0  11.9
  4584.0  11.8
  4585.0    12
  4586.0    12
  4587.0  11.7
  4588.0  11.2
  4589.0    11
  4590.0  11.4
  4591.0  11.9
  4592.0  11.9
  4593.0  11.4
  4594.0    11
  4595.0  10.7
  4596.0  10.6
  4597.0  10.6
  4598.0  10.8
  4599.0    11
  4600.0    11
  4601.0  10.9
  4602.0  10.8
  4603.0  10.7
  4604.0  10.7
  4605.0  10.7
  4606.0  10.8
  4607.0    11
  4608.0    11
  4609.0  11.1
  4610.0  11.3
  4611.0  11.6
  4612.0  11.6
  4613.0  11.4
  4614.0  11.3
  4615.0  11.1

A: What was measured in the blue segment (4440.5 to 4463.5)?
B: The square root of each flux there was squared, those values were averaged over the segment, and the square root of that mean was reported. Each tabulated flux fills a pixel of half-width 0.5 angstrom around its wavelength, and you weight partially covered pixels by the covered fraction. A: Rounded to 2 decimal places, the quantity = 3.39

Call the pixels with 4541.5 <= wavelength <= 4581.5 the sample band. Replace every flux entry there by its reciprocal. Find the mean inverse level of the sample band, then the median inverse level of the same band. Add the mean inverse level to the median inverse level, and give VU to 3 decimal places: 0.165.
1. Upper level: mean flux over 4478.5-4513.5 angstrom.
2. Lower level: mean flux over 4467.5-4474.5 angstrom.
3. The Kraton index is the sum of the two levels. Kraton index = 23.9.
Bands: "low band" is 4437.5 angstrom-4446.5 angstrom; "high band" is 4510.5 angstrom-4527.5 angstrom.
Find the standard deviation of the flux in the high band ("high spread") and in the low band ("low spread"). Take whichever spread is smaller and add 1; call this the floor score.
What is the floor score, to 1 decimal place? 1.3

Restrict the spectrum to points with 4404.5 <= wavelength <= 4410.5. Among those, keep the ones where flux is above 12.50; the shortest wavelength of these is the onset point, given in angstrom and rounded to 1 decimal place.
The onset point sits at 4408.0 angstrom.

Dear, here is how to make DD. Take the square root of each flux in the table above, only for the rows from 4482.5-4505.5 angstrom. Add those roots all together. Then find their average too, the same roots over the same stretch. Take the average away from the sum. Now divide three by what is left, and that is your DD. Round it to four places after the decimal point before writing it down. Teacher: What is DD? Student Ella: 0.0389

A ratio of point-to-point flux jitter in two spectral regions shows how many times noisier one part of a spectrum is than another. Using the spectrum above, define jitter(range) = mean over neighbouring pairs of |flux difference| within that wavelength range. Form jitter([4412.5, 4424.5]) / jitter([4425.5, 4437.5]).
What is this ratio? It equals 0.9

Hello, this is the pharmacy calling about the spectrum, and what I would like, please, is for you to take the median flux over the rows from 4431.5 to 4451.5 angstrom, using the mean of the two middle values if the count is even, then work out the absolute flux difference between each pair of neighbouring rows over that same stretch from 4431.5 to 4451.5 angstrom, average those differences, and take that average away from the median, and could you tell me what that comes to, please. 11.5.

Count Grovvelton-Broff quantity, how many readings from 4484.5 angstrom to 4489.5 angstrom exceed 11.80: 5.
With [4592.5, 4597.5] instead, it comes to 0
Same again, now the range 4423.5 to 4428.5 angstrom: 5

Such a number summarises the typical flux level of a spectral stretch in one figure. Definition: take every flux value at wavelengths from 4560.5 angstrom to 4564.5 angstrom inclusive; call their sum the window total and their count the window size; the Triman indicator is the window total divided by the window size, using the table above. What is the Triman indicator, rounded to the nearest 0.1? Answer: 13.4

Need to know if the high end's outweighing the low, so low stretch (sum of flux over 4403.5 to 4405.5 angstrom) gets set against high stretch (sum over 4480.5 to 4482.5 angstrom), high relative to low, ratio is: 1.06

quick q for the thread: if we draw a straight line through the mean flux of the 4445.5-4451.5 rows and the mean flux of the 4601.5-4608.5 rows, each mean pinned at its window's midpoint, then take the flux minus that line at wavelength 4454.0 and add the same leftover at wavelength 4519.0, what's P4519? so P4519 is 2.6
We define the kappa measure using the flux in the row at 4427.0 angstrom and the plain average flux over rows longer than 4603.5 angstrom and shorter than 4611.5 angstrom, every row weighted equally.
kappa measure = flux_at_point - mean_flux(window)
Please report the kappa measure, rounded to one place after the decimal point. 2.0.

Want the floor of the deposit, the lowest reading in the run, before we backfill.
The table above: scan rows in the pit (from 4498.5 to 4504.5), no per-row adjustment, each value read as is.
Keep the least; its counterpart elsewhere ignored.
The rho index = 11.3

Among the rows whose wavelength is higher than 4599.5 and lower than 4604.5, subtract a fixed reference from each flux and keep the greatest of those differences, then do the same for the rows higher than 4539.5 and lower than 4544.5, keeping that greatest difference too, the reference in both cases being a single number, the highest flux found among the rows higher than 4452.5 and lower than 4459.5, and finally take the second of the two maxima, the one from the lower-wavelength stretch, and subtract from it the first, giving 1.0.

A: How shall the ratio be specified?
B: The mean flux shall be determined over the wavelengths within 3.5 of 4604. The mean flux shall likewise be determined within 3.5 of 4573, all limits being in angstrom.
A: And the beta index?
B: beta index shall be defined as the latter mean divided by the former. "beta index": 1.08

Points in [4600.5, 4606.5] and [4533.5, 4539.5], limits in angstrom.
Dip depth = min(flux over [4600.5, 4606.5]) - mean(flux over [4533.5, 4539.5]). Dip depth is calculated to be -1.5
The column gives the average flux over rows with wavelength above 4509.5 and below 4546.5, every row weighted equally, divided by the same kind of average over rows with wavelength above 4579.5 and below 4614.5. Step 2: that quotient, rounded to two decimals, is 1.09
